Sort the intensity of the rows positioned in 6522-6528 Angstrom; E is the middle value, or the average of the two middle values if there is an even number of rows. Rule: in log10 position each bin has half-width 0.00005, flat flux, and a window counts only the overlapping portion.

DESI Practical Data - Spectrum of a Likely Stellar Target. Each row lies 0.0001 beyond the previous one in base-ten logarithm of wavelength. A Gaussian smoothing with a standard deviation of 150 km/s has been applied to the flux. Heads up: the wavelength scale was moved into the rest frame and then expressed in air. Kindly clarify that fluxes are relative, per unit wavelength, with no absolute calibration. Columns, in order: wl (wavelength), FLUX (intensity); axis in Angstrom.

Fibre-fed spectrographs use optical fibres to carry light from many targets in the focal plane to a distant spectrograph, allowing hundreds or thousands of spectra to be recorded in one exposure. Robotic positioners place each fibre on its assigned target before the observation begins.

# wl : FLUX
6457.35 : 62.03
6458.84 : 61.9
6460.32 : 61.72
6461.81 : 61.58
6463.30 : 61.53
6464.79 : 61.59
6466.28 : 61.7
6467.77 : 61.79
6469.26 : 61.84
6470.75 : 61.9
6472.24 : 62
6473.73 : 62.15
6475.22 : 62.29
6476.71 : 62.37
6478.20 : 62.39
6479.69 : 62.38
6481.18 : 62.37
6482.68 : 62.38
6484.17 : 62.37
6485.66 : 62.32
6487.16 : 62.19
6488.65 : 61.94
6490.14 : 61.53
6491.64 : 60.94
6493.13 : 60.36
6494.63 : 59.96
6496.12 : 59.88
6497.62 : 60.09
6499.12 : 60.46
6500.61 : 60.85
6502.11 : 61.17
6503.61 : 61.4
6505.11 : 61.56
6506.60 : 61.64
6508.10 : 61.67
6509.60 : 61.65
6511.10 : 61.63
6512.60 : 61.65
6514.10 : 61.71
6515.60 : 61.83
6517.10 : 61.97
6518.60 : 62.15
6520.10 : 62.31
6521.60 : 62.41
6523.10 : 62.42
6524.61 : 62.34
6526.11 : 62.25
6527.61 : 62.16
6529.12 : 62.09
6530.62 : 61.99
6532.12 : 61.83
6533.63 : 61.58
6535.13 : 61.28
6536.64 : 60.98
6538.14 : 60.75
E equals 62.3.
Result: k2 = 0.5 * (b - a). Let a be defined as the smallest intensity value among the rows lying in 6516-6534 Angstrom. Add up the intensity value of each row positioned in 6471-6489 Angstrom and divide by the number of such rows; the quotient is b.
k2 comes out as 0.3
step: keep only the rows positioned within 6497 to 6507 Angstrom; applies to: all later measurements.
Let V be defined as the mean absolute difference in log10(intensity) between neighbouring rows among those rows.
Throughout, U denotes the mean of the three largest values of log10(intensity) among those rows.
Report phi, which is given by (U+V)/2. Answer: 0.895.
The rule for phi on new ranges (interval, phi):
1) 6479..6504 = 0.898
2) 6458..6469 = 0.896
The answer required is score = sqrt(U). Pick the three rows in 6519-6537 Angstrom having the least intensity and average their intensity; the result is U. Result 7.83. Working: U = 61.3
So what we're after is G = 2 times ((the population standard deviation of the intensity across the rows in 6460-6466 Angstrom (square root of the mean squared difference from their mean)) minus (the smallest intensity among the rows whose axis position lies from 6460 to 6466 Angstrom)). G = -123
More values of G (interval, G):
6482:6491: -122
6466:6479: -123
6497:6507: -119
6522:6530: -124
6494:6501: -119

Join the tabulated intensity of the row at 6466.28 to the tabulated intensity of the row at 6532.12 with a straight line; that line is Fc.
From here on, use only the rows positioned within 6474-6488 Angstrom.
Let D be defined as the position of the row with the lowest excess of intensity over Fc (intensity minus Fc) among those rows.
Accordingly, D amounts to 6487.16 Angstrom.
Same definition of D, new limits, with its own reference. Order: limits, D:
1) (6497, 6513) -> 6497.62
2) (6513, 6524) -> 6514.10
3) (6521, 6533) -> 6532.12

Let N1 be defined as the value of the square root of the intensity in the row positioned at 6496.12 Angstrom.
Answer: 7.74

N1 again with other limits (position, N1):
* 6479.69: 7.90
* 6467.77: 7.86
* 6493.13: 7.77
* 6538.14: 7.79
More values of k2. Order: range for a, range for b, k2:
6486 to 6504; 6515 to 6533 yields 1.1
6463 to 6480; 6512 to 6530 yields 0.3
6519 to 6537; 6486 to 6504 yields 0.0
